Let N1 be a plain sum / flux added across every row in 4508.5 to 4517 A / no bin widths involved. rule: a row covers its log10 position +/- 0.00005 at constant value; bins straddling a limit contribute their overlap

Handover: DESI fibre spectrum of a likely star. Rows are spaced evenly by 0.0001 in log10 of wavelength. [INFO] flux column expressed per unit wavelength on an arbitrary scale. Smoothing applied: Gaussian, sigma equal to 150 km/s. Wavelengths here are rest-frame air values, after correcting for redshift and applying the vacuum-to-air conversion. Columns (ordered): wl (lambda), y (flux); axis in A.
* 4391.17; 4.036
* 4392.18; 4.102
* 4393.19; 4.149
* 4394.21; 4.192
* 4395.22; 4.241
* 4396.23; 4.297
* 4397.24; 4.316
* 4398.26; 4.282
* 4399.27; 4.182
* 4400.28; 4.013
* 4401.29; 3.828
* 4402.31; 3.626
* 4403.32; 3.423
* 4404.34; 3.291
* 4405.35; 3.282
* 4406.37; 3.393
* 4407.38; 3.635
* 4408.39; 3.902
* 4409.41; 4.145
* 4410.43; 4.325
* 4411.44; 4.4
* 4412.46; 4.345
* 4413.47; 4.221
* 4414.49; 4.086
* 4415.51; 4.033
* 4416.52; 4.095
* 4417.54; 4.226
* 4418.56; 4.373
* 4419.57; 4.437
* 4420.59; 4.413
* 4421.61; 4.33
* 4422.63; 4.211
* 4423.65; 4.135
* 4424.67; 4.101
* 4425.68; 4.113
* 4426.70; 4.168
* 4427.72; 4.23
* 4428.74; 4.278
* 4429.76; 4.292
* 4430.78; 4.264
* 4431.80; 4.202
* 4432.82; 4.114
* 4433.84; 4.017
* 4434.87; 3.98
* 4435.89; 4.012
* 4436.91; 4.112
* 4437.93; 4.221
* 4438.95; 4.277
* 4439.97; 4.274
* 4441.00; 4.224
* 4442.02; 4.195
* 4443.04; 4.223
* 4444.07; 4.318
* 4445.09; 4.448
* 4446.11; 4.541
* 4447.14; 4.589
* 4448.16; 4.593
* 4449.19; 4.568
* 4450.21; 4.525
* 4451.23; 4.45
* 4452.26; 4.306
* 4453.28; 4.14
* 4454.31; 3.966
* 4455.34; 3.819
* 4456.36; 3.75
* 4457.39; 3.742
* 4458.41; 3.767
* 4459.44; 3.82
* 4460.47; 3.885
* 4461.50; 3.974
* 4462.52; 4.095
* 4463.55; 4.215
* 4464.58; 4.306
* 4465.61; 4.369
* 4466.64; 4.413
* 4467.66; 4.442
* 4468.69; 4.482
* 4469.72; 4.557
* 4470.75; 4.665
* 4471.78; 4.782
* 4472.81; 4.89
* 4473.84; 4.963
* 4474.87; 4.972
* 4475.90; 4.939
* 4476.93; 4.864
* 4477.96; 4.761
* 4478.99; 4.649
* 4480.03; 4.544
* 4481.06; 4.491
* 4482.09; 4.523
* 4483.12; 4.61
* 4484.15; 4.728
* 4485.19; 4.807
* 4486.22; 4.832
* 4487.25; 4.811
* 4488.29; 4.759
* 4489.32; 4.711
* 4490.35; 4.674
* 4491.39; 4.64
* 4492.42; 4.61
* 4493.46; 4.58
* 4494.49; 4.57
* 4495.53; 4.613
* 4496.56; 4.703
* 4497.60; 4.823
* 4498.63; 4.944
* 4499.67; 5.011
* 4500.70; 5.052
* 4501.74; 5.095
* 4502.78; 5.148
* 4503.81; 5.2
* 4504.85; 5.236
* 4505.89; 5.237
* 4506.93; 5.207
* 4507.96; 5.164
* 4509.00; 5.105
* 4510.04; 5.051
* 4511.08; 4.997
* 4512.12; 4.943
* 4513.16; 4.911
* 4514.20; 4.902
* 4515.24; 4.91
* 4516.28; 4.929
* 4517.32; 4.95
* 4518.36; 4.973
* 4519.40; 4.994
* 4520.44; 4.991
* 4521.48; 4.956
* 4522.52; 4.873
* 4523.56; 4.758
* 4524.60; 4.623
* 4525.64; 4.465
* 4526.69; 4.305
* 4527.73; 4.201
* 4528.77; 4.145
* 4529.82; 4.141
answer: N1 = 40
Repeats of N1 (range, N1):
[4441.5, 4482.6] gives 176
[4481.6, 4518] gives 171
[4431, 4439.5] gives 33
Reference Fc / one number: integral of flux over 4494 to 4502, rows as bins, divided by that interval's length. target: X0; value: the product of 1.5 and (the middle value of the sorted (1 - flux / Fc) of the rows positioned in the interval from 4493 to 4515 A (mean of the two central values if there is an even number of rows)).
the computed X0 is -0.05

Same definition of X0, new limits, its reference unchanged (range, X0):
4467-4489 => 0.03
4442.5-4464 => 0.19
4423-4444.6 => 0.20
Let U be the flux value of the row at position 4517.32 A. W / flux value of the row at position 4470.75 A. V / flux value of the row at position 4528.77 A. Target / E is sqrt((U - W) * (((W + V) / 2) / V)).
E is 0.6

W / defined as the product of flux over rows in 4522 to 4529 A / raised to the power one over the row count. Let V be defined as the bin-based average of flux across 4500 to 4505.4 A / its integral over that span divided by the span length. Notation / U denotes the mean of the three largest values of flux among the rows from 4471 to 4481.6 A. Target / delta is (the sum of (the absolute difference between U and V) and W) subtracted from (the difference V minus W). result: -4.0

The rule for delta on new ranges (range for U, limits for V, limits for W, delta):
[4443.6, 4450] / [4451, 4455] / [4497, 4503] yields -6.3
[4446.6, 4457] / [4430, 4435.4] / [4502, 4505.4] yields -6.7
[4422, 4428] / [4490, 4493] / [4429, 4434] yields -4.2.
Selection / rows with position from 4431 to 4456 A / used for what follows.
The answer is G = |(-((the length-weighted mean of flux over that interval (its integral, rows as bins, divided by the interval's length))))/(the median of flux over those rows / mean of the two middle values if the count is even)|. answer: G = 1.007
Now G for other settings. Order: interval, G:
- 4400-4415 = 0.989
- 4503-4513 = 0.991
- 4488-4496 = 1.003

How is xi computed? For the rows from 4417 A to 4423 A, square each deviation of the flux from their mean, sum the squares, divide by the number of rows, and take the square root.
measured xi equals 0.09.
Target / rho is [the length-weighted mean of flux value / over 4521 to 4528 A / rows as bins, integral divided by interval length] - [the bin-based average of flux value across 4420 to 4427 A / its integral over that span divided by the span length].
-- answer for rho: 0.4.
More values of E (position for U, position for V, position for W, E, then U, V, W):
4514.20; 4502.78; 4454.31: 0.9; 4.902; 5.148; 3.966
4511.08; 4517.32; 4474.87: 0.2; 4.997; 4.95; 4.972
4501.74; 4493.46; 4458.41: 1.1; 5.095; 4.58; 3.767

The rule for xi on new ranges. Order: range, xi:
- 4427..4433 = 0.06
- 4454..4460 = 0.08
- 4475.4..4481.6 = 0.16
